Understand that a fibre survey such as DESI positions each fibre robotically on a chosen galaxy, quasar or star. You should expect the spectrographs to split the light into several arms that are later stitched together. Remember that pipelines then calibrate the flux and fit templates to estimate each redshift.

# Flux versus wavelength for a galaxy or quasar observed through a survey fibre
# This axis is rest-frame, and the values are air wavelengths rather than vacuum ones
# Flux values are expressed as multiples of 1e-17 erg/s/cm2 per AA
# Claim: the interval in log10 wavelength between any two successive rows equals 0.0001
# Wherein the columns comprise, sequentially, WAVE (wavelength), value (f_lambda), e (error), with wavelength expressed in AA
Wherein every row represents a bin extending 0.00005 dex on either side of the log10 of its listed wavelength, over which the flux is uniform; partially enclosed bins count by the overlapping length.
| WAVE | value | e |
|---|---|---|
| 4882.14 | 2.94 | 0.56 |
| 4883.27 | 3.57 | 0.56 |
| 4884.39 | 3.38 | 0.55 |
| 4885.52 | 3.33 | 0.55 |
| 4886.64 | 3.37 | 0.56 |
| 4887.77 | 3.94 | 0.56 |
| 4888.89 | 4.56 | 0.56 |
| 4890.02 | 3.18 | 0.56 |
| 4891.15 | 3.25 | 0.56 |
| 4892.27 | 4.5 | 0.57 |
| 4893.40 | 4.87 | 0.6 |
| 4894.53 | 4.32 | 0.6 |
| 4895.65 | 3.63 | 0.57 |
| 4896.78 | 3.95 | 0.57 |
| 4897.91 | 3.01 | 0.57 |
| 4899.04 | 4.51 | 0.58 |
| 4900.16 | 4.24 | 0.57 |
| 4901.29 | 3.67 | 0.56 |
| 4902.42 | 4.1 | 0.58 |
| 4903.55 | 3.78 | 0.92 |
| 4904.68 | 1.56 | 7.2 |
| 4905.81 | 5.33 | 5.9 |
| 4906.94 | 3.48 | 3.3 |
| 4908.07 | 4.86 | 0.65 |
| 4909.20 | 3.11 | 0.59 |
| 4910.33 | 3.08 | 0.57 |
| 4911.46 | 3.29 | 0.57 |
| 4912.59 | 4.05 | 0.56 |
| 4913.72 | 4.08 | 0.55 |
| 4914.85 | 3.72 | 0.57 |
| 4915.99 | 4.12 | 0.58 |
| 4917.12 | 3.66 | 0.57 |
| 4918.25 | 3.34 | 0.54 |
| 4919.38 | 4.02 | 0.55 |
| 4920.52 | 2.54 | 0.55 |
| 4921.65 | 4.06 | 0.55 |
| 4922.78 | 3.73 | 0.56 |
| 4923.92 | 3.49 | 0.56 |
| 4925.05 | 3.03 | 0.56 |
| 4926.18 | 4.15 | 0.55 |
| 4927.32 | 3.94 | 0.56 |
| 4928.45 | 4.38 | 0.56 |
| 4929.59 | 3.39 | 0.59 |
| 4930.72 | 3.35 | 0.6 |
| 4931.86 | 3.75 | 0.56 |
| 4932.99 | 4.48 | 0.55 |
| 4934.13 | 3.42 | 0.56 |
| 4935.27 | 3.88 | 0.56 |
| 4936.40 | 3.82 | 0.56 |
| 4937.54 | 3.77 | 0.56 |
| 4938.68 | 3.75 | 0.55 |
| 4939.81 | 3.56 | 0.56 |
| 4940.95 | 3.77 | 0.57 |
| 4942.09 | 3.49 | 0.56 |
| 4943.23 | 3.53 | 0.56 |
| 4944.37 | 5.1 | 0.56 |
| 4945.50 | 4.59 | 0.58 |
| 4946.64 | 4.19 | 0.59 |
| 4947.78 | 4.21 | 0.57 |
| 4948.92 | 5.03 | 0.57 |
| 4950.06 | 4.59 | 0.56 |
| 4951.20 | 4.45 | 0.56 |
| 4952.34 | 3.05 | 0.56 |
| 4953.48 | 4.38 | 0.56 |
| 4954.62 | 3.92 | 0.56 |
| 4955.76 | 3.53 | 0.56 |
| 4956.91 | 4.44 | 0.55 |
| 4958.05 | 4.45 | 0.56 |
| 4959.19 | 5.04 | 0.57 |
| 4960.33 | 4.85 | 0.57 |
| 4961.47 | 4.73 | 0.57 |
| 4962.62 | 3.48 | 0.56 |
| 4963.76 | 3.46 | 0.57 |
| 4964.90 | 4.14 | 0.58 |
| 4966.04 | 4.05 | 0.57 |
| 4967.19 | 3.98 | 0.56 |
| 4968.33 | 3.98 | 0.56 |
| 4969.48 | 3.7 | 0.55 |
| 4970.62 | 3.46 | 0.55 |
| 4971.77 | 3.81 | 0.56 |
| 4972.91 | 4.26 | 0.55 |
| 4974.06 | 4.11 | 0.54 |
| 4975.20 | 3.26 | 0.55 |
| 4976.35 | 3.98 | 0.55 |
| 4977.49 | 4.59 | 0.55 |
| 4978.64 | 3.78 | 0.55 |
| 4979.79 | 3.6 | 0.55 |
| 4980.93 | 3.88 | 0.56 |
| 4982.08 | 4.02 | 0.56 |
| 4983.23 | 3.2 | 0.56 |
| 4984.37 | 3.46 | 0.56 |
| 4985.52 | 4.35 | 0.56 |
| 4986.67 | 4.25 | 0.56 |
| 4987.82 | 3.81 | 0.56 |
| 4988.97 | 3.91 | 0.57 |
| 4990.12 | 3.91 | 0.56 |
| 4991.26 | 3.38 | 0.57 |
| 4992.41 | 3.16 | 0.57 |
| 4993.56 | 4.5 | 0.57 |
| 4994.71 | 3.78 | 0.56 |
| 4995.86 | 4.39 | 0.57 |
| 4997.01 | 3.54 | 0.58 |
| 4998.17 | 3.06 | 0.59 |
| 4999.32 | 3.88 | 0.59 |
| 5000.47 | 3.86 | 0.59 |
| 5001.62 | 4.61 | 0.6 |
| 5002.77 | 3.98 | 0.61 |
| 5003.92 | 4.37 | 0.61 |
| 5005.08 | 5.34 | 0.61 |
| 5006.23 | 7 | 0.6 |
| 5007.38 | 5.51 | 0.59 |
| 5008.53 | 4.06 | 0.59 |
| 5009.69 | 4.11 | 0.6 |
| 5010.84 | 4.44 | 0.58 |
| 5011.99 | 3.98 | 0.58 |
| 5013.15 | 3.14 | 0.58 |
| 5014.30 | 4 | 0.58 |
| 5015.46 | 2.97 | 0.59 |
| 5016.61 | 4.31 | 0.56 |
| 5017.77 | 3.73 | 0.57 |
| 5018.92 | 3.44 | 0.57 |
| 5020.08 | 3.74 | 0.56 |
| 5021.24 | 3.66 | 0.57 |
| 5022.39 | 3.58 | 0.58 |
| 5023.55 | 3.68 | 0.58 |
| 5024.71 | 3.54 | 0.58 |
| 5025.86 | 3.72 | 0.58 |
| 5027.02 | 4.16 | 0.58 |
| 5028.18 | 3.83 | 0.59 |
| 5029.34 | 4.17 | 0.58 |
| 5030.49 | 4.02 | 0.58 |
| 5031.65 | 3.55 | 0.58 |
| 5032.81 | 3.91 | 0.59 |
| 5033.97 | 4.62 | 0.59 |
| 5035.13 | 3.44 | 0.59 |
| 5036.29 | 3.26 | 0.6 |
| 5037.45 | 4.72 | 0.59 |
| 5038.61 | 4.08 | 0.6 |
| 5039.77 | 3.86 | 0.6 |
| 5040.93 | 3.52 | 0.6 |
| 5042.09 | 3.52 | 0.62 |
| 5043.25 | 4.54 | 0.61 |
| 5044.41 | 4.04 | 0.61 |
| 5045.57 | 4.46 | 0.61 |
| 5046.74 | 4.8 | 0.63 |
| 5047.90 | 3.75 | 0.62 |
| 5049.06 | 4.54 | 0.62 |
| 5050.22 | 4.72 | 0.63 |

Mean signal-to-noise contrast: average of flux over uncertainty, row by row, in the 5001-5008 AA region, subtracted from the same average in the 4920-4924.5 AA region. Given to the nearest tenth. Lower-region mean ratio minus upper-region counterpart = -2.3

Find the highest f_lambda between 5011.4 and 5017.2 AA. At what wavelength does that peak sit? 5016.61 AA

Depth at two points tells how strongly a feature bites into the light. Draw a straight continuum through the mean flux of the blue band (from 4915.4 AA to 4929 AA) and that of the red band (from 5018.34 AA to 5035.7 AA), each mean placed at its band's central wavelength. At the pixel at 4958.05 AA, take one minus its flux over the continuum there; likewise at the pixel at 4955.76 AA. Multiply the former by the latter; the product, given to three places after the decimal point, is -0.011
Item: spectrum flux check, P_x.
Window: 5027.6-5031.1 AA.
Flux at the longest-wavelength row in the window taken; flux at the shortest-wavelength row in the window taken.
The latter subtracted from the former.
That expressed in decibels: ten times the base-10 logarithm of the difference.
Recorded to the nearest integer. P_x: -7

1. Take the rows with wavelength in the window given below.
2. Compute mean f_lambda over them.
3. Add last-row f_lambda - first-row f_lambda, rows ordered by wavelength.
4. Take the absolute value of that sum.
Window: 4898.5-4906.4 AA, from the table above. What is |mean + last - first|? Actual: 4.7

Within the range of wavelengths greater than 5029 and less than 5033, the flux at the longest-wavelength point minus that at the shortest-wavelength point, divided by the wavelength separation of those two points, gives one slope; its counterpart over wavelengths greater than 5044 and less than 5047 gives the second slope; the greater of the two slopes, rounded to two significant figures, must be 0.33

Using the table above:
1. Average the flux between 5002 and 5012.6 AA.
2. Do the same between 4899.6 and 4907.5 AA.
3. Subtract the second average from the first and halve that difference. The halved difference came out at 0.51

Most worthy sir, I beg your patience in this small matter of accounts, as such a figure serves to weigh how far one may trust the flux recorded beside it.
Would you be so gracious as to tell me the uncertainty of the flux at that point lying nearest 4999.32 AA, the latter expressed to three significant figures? 0.590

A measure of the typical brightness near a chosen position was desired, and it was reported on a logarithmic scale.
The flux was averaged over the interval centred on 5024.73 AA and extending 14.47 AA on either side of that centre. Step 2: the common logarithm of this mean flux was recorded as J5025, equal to 0.583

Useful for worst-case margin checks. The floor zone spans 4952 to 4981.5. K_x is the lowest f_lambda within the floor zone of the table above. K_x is 3.05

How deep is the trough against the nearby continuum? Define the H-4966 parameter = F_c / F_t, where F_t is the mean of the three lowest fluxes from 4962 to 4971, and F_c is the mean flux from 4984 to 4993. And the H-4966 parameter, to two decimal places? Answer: 1.09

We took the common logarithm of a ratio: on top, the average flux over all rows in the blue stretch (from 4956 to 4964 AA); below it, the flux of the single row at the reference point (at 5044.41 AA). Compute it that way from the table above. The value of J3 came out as 0.03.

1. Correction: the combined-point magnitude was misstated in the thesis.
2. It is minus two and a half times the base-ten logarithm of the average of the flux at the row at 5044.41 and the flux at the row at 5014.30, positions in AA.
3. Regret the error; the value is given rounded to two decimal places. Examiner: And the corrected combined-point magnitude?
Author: -1.51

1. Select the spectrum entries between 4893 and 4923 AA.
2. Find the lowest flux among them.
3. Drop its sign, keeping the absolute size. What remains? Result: 1.56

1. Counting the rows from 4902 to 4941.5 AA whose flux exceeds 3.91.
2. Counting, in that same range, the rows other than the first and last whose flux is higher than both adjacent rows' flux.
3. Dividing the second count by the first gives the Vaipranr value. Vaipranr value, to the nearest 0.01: 0.83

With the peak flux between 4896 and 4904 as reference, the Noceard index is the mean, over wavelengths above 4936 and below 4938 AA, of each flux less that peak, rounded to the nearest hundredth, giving -0.71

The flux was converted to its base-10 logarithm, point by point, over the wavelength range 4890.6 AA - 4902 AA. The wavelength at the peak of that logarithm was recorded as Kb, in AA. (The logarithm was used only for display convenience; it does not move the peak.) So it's 4893.40 AA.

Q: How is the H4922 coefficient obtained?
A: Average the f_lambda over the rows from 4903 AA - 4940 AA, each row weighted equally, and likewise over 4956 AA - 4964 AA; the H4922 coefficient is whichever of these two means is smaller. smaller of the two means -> 3.70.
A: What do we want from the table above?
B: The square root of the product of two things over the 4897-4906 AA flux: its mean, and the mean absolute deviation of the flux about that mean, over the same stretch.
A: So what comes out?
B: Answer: 1.7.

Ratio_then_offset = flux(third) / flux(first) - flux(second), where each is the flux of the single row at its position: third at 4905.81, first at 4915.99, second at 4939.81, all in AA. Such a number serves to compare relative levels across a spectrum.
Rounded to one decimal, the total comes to -2.3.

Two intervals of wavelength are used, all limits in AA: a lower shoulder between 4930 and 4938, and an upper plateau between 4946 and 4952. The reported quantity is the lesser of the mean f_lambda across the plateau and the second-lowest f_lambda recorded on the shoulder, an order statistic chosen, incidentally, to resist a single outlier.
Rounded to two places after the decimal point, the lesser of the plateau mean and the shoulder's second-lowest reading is 3.42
